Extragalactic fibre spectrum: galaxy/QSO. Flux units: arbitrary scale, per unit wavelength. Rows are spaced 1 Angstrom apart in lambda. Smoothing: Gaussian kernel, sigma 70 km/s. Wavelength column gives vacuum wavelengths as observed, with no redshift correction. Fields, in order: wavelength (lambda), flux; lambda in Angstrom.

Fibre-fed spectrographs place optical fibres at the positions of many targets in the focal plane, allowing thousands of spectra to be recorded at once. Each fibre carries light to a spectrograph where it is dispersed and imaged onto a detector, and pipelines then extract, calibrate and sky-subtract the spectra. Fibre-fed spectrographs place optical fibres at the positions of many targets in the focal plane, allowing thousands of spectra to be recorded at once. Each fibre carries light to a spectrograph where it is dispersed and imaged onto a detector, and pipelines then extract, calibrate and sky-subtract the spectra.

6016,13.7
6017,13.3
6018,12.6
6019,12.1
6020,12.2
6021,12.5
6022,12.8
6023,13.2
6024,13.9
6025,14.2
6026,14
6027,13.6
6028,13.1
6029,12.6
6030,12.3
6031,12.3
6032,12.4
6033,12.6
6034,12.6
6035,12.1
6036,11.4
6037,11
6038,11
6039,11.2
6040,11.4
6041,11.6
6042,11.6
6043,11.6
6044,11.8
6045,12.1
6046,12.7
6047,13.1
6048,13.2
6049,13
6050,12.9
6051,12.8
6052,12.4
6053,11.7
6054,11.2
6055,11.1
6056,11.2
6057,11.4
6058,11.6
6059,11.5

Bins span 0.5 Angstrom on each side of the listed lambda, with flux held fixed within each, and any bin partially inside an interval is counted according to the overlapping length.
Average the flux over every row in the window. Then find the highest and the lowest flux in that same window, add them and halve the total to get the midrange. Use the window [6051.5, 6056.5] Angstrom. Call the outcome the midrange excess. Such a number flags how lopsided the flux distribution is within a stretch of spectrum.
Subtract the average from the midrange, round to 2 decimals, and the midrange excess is 0.23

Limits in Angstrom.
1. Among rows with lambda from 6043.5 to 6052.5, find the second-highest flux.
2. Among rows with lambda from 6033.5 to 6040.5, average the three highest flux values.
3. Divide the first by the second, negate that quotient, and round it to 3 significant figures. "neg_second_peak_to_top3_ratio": -1.09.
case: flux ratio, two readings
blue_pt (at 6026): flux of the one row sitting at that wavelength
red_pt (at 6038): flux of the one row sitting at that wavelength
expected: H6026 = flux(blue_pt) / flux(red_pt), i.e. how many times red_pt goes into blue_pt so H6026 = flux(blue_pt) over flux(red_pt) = 1.27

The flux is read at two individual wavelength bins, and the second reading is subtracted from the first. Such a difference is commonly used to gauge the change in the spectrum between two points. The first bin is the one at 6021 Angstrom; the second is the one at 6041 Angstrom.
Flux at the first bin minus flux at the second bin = 1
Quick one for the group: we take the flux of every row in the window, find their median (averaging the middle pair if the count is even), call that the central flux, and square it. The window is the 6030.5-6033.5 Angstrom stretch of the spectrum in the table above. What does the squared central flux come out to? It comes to 154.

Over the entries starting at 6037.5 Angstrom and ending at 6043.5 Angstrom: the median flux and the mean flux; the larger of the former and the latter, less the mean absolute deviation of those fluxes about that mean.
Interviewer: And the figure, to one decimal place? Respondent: 11.3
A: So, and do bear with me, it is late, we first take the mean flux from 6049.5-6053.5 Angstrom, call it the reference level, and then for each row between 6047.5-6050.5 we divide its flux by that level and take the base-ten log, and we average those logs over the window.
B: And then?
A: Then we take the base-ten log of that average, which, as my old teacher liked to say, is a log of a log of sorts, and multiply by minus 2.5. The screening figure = 4.3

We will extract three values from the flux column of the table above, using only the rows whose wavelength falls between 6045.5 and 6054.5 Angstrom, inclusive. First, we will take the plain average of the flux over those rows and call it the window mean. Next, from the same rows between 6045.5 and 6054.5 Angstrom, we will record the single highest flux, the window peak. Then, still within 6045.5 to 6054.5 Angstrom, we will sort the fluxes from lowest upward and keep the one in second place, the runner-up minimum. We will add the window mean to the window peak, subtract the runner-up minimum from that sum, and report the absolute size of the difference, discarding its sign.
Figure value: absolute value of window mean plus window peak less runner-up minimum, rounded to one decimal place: 14.1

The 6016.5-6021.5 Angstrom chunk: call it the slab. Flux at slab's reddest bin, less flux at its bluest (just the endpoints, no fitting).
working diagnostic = -0.8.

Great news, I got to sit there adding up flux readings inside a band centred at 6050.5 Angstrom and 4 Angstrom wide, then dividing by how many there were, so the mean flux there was 12.8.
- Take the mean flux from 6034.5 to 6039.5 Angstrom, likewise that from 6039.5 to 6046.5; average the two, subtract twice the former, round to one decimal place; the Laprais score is -11.1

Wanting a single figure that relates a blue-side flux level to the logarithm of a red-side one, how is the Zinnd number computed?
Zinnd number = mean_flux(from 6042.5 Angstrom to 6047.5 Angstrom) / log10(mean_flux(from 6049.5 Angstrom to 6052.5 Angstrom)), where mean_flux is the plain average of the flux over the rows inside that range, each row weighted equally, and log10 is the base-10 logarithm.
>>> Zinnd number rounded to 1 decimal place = 11.1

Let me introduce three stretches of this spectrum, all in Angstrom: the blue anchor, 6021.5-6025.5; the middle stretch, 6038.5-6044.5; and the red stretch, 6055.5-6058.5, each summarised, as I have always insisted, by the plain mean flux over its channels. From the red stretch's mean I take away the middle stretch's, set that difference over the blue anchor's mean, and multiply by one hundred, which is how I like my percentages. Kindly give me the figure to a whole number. -1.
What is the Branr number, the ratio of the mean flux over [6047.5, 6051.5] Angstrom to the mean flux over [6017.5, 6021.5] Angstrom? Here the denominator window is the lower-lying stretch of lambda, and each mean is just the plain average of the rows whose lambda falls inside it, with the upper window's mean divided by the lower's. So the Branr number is 1.05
